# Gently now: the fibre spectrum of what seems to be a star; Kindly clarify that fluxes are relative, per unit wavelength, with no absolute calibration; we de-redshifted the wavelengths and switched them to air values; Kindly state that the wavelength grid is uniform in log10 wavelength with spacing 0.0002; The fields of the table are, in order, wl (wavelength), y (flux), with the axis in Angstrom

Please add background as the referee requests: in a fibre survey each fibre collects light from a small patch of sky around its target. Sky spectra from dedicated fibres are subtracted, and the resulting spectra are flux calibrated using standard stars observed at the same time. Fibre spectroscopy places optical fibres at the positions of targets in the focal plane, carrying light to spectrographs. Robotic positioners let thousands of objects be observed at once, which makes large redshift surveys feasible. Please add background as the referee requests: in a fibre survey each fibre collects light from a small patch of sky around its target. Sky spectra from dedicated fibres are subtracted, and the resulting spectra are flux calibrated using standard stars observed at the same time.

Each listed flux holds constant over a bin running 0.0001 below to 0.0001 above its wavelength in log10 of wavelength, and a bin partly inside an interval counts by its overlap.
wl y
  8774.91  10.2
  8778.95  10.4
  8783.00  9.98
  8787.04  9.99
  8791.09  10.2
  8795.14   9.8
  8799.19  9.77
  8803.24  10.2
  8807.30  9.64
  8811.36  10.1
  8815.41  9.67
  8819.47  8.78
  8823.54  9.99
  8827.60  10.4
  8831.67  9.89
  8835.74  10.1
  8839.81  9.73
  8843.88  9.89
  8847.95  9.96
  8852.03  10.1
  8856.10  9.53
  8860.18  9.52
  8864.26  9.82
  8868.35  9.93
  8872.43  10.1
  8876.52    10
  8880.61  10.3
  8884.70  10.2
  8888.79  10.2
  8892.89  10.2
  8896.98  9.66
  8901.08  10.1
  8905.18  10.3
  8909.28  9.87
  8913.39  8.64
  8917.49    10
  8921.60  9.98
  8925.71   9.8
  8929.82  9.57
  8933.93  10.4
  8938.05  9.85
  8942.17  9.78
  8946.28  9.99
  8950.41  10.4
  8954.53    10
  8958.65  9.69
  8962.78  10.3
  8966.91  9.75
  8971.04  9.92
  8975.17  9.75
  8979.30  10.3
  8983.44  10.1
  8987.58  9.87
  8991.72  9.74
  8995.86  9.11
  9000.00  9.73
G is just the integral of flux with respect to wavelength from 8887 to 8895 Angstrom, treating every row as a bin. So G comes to 81.6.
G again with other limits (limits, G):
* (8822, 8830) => 81.6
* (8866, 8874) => 80.0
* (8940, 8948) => 79.1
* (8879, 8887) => 82.0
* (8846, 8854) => 80.2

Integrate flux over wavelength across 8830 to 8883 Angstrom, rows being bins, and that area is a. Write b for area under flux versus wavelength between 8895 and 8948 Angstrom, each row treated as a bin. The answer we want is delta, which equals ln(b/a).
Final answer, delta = -0.007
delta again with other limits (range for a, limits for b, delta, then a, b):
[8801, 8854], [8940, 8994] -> 0.027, 524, 538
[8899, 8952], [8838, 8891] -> 0.005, 524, 527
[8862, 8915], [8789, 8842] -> -0.009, 528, 523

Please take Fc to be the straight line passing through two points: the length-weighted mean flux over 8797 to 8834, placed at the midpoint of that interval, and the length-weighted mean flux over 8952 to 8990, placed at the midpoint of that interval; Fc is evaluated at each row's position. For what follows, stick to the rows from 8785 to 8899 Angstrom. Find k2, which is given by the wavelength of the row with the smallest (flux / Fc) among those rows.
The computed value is 8819.47 Angstrom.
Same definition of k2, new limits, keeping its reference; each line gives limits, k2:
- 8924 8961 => 8929.82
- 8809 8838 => 8819.47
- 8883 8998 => 8913.39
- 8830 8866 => 8860.18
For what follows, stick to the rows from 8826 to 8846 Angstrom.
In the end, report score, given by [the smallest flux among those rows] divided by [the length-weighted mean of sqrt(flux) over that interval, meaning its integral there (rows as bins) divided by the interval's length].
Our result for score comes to 3.08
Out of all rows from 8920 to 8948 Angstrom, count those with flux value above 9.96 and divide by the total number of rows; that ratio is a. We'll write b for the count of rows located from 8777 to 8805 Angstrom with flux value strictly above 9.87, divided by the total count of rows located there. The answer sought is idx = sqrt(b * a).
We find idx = 0.55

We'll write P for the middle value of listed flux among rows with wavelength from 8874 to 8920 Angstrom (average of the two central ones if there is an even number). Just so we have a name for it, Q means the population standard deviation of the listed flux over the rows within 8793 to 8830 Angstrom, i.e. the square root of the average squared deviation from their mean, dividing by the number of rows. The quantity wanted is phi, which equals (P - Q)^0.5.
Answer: 3.108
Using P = 10.1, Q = 0.44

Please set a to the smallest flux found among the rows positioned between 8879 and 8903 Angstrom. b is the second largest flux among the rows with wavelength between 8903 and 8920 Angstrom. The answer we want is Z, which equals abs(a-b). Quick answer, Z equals 0.34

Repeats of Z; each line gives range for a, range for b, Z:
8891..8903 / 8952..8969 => 0.34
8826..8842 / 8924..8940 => 0.12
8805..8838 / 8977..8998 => 1.32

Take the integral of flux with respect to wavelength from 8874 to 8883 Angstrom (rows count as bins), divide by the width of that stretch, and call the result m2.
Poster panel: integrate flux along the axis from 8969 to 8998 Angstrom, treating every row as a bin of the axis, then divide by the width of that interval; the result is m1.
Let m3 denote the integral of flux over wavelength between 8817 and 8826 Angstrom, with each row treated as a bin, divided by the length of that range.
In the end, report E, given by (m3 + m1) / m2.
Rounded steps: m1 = 9.8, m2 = 10.1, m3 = 9.45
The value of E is 1.90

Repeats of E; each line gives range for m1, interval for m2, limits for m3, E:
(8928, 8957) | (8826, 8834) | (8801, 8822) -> 1.94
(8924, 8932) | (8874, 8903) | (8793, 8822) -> 1.92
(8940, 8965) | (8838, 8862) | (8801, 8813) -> 2.04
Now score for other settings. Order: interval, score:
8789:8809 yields 3.06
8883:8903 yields 3.04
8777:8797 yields 3.09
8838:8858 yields 3.04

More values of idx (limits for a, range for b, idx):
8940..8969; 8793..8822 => 0.40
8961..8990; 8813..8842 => 0.49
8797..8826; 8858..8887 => 0.55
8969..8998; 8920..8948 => 0.35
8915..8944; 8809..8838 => 0.55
